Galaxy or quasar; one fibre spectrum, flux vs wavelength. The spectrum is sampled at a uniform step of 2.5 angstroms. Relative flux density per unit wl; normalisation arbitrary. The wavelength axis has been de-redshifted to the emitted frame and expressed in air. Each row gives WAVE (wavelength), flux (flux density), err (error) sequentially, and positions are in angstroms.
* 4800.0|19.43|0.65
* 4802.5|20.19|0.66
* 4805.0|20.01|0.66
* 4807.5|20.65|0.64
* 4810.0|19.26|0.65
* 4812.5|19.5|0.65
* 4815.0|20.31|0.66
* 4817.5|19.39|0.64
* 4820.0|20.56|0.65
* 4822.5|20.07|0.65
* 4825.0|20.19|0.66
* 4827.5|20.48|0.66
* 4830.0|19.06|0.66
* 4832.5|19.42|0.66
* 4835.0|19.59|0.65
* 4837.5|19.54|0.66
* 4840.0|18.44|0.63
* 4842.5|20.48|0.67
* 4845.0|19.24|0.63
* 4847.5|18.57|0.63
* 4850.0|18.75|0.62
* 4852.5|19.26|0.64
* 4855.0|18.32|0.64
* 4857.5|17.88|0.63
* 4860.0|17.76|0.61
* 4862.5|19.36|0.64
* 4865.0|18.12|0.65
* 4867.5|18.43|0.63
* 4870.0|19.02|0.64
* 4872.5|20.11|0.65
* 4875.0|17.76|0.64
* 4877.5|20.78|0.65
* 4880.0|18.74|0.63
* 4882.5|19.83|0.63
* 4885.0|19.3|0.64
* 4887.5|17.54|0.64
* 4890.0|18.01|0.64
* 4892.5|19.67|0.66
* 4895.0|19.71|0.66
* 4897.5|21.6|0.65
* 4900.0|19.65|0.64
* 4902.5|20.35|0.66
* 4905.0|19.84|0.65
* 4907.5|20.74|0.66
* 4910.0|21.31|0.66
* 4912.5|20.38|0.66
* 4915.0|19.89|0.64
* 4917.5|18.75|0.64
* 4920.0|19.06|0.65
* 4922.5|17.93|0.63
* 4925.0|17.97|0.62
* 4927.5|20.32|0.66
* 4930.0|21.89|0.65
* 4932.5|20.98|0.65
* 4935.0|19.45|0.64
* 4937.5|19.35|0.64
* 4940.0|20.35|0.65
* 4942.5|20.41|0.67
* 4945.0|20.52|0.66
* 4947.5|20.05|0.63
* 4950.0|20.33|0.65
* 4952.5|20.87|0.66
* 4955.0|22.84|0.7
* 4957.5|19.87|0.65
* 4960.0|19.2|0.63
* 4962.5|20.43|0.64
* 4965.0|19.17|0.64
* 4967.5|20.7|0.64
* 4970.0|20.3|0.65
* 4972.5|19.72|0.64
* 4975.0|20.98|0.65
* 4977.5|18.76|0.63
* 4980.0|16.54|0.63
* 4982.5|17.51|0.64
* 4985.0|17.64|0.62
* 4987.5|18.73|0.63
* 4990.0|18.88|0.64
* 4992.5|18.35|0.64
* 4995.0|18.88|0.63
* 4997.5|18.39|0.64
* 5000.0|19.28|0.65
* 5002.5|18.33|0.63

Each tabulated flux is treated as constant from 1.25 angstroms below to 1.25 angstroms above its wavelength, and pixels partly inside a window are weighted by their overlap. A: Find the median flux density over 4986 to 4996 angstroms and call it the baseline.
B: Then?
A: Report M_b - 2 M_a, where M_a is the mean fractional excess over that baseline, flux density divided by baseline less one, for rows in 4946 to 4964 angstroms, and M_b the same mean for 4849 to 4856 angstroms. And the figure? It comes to -0.18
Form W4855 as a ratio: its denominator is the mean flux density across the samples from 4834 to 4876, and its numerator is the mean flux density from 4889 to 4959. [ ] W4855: 1.06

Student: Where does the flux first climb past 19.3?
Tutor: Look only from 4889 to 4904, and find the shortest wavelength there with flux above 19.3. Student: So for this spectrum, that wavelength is 4892.5 angstroms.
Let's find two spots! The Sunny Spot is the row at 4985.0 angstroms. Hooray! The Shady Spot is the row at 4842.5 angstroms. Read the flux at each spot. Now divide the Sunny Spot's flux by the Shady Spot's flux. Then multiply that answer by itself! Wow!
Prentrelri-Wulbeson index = 0.74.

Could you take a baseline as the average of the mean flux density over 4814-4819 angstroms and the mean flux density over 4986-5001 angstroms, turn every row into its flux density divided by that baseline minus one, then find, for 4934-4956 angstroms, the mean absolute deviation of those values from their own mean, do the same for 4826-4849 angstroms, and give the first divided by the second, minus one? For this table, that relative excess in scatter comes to 0.2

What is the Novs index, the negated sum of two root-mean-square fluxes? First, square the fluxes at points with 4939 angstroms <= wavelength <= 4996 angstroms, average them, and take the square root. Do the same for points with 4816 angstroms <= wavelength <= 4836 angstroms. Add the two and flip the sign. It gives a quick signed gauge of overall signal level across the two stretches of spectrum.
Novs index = -39.5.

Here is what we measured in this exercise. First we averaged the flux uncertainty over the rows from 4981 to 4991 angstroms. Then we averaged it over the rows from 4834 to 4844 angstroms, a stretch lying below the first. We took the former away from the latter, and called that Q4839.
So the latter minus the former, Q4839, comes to 0.020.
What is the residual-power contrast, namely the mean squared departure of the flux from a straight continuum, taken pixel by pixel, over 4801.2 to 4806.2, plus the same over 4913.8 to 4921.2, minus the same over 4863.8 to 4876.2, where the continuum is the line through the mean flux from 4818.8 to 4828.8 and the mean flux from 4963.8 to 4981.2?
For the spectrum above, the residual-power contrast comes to -1.9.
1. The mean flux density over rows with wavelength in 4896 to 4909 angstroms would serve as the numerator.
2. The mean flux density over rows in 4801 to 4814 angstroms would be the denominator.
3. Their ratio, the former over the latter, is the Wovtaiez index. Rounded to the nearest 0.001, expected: 1.026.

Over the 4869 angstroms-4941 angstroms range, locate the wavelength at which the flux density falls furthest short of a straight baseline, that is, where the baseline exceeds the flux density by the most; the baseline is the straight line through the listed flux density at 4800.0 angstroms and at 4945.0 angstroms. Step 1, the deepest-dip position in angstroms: 4887.5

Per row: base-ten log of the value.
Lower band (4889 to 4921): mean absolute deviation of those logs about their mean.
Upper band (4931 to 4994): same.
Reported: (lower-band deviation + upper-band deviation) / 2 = 0.0195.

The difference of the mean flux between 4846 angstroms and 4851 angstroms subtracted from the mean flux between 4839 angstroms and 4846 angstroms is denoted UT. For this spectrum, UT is 0.7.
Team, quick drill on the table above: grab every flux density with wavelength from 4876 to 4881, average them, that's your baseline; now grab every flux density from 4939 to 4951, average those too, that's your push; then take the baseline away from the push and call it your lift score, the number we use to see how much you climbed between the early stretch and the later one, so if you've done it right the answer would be 0.6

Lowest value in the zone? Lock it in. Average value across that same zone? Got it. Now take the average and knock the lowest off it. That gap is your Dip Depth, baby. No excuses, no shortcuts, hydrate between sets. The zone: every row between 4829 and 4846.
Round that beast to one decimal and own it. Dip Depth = 1.0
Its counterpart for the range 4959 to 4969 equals 0.7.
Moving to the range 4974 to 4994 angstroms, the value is 1.9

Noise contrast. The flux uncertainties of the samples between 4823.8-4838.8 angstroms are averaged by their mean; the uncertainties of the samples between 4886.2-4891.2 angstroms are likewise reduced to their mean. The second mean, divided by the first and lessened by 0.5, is 0.472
